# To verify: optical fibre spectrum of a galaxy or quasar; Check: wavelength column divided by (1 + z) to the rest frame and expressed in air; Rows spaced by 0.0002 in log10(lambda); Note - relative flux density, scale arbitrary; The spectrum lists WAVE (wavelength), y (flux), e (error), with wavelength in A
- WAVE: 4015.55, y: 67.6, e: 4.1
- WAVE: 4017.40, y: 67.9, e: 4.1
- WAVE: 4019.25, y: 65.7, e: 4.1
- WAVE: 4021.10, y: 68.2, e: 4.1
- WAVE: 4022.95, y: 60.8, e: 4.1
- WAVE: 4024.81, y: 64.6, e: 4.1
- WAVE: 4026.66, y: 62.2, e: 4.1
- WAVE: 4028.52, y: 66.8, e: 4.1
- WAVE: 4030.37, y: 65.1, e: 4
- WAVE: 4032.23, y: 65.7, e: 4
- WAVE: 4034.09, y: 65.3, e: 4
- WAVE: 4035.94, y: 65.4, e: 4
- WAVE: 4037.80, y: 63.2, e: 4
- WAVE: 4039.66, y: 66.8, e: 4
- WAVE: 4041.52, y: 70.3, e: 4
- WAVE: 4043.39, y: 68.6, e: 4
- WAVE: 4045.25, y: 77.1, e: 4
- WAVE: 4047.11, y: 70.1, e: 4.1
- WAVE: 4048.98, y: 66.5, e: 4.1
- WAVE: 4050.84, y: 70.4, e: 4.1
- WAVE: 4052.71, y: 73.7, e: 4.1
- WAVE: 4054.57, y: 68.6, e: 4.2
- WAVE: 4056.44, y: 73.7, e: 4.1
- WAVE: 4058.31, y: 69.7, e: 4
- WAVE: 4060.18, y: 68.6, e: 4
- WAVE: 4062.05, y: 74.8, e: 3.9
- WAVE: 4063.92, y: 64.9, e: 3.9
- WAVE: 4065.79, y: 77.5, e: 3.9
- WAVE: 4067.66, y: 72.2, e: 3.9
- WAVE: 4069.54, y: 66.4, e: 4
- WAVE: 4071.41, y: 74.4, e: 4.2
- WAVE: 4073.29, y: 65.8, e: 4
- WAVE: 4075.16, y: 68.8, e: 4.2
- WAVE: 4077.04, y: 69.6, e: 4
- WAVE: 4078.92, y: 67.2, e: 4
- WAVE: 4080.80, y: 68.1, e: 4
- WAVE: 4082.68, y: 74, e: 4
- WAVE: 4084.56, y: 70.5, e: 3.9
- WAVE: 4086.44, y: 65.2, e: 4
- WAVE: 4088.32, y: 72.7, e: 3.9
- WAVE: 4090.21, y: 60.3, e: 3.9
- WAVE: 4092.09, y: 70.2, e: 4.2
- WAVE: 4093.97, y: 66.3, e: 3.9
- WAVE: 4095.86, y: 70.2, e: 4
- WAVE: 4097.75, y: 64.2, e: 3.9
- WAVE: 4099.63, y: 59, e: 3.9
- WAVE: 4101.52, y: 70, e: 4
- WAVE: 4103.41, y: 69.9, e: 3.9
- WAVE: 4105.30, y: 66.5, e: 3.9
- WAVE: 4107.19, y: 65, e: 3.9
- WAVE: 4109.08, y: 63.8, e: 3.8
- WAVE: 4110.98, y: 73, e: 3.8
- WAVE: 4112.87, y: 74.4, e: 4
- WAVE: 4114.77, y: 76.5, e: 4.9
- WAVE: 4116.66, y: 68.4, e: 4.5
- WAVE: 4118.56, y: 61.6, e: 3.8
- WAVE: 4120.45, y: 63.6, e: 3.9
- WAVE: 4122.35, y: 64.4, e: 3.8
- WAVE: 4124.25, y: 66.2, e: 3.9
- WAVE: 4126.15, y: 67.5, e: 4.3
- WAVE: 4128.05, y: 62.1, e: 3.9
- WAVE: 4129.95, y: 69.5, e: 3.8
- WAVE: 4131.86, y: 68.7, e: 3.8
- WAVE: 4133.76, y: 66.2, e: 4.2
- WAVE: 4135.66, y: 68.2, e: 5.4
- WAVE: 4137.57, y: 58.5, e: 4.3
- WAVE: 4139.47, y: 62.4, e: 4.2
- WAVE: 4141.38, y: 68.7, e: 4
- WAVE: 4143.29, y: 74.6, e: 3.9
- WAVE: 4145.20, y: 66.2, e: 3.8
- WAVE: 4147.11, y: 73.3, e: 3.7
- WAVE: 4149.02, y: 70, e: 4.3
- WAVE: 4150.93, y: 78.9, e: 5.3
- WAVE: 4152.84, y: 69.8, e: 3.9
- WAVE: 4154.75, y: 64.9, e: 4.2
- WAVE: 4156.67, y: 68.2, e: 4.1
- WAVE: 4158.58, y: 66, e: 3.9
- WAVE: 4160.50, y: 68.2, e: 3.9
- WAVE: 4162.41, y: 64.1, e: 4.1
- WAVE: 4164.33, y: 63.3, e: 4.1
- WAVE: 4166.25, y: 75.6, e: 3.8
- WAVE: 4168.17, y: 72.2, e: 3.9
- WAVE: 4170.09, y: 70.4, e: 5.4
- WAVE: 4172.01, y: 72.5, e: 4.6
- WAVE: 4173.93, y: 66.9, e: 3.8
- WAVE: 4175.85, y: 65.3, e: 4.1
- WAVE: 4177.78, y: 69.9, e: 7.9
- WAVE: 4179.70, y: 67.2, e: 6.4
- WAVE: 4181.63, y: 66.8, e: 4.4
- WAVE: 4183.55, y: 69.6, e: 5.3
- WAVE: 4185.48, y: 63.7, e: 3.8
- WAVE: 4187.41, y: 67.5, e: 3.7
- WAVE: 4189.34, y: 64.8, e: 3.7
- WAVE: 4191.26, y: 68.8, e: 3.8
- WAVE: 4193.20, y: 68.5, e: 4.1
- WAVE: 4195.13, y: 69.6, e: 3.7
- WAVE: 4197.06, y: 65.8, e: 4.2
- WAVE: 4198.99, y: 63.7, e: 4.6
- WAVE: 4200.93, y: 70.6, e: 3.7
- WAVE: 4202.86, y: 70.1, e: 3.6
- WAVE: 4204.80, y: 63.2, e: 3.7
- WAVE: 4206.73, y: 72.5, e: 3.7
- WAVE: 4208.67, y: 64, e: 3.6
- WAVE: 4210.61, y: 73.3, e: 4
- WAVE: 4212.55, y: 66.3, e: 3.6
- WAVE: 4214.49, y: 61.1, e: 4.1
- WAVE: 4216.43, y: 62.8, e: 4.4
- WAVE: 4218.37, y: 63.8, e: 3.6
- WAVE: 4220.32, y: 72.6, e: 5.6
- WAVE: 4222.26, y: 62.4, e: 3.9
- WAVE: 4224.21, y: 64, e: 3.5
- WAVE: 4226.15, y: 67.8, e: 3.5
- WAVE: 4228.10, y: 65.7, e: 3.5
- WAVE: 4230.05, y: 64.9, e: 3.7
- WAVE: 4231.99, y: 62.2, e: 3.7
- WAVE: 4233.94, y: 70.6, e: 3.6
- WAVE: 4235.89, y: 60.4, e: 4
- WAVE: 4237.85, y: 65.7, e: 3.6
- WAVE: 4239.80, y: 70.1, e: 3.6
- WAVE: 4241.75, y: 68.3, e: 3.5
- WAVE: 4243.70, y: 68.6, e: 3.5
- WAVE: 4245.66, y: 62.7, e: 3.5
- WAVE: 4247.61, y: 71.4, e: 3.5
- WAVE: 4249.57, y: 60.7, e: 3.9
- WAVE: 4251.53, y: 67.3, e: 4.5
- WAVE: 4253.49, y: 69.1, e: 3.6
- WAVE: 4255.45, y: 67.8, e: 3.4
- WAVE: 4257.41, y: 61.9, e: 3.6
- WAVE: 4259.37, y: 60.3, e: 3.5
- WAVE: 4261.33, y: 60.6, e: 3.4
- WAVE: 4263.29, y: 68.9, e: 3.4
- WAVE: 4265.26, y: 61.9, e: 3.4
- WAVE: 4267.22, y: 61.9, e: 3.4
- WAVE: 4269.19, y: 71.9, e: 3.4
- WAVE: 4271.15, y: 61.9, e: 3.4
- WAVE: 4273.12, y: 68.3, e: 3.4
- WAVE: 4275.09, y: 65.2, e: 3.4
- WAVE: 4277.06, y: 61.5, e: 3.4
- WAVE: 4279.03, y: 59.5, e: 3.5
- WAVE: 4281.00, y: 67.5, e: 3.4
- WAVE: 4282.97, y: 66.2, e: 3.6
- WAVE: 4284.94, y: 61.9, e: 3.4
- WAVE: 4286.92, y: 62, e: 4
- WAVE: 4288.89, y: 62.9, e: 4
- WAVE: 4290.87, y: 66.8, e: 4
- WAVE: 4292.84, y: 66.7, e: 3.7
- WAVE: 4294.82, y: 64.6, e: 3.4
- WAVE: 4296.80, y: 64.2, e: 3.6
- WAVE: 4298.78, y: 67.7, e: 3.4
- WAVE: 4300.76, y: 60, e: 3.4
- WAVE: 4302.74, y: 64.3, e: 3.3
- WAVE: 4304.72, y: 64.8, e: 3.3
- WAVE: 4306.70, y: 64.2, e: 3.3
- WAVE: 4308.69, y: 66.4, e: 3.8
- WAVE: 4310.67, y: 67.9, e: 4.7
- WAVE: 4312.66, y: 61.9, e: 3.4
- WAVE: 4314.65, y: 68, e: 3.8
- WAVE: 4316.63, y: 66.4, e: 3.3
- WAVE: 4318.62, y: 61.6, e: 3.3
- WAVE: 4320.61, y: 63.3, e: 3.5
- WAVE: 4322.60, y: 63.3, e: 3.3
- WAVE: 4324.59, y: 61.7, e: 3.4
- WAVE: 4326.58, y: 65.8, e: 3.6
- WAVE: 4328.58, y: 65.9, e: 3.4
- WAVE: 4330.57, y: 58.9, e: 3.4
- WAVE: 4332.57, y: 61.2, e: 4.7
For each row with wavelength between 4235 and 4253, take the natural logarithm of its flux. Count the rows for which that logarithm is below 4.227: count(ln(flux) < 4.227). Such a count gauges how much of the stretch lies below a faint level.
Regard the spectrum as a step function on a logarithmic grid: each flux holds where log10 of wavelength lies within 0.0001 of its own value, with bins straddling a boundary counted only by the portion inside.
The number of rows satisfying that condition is 6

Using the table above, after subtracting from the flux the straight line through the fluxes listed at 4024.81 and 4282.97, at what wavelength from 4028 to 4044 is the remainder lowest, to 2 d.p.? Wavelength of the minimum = 4037.80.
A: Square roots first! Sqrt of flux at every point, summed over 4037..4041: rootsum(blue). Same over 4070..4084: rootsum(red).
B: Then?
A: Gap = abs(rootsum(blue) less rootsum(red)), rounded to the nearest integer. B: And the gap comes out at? 42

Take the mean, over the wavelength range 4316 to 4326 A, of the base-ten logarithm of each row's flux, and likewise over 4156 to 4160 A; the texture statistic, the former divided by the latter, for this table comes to 0.986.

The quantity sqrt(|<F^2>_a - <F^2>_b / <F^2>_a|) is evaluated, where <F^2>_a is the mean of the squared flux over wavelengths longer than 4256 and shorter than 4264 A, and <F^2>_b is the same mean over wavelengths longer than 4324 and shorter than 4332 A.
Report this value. 63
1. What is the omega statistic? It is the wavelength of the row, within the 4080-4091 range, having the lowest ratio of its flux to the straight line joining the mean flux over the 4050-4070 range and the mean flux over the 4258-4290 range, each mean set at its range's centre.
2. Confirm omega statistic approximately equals 4090.21 A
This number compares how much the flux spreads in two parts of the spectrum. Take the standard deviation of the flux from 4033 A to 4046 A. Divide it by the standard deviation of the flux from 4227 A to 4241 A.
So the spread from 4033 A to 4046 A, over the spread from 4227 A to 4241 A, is 1.23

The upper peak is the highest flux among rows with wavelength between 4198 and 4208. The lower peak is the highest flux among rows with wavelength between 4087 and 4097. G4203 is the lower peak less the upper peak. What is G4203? 0.2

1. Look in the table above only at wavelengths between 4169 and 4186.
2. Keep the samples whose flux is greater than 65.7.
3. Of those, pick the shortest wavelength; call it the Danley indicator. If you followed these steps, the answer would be 4170.09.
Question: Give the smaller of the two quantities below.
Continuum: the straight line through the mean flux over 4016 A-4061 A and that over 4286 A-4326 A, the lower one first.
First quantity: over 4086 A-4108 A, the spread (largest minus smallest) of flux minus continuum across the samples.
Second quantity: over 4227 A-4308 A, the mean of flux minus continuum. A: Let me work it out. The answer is 0.0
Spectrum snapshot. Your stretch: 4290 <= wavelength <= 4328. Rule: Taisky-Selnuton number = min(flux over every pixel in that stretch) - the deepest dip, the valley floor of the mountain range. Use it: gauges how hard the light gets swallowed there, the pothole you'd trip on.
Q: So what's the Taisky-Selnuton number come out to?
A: 60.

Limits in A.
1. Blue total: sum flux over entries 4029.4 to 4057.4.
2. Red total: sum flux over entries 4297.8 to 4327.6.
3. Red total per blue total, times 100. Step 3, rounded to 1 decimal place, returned 93.9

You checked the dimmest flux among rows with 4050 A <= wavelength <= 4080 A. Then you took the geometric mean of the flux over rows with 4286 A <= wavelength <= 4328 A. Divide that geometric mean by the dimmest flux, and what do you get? 0.99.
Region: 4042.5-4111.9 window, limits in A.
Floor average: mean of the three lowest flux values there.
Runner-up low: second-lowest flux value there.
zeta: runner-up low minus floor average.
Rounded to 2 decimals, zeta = -0.73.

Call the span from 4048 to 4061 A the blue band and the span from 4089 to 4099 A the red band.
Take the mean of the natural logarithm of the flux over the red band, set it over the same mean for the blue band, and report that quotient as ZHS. 0.986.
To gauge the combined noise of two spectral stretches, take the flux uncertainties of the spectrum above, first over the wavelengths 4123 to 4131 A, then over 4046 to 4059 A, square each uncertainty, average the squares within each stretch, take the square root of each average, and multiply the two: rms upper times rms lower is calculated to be 16.3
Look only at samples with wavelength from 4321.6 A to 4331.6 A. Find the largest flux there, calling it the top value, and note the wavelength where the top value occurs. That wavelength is 4328.58 A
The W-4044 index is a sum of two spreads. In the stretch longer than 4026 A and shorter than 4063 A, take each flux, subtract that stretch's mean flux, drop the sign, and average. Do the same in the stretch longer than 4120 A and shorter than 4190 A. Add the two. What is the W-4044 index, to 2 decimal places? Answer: 6.15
